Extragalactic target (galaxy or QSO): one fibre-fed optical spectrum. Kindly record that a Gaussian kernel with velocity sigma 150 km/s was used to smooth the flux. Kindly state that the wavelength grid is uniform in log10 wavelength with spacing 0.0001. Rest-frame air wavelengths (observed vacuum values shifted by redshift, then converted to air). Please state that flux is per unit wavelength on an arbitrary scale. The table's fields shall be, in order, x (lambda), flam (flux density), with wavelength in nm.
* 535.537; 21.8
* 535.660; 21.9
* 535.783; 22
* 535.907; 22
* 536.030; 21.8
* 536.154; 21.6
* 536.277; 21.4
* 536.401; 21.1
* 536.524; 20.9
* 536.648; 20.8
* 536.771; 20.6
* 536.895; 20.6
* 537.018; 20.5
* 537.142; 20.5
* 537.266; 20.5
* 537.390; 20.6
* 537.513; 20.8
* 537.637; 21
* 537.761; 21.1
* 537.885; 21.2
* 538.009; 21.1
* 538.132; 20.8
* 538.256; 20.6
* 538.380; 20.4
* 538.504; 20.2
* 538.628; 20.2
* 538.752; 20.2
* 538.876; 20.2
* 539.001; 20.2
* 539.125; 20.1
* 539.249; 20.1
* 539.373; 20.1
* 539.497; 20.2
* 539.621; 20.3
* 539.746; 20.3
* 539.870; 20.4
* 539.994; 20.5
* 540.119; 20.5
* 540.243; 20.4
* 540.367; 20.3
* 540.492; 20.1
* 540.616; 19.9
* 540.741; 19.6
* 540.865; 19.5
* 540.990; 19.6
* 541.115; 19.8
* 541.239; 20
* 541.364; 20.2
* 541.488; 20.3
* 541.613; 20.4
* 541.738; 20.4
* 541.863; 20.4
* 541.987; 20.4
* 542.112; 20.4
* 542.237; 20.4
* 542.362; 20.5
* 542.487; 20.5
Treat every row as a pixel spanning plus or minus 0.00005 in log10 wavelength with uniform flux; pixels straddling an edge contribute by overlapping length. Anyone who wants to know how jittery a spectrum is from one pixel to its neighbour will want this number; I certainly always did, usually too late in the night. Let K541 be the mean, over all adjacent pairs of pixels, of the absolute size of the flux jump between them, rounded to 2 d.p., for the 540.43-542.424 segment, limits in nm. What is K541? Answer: 0.11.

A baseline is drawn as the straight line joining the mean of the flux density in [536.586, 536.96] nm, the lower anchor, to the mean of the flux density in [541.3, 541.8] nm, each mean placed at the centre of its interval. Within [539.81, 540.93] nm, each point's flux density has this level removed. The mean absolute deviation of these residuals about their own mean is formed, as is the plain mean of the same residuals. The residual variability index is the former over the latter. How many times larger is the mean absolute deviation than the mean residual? -1.1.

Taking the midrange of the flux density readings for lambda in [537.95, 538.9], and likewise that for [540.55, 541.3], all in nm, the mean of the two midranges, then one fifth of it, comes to 4.04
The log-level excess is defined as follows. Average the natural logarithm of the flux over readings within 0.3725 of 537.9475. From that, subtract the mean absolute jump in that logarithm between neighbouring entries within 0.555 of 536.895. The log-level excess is 3.04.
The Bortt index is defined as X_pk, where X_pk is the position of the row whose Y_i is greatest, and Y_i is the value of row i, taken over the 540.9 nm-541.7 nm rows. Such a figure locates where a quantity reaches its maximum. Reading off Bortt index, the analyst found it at 541.613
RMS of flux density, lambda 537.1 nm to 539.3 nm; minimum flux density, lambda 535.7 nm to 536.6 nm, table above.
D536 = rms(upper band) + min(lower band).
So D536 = 41.4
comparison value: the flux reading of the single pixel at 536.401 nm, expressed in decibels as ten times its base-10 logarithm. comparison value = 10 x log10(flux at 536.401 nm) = 13.2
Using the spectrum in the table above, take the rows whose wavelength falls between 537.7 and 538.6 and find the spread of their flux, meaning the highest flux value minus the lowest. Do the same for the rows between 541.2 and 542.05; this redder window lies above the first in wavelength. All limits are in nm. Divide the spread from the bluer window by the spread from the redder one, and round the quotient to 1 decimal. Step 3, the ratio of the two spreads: 2.5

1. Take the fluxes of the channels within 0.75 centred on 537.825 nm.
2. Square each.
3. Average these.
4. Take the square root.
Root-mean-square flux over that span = 21.0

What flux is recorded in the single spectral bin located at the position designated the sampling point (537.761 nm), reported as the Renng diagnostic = 21.1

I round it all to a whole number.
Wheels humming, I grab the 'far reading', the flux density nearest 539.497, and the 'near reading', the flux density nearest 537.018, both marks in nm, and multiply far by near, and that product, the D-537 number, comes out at 414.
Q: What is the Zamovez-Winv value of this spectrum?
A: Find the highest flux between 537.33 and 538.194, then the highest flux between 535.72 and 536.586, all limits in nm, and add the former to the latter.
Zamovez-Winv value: 43.2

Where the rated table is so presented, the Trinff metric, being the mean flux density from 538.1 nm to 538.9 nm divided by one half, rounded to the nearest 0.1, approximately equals 40.7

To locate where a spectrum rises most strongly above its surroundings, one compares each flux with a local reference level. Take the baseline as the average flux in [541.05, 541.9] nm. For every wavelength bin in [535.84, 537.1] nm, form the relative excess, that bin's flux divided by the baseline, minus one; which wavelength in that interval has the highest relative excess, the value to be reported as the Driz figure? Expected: 535.907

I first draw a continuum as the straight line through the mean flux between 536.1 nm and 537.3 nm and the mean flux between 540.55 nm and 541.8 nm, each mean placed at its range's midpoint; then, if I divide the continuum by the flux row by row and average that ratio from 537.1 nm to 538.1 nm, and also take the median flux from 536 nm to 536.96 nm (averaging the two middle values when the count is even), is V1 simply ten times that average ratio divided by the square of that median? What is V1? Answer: 0.0225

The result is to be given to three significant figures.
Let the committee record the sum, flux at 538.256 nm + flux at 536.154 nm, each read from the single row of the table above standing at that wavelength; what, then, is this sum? 42.2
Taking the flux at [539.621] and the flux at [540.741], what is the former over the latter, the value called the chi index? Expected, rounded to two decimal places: 1.04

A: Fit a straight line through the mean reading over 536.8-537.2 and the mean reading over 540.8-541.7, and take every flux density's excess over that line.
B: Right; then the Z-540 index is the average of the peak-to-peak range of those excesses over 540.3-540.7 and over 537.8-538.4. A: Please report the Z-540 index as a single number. 0.55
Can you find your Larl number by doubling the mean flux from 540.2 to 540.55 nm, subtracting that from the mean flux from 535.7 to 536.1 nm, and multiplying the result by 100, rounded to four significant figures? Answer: -1860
